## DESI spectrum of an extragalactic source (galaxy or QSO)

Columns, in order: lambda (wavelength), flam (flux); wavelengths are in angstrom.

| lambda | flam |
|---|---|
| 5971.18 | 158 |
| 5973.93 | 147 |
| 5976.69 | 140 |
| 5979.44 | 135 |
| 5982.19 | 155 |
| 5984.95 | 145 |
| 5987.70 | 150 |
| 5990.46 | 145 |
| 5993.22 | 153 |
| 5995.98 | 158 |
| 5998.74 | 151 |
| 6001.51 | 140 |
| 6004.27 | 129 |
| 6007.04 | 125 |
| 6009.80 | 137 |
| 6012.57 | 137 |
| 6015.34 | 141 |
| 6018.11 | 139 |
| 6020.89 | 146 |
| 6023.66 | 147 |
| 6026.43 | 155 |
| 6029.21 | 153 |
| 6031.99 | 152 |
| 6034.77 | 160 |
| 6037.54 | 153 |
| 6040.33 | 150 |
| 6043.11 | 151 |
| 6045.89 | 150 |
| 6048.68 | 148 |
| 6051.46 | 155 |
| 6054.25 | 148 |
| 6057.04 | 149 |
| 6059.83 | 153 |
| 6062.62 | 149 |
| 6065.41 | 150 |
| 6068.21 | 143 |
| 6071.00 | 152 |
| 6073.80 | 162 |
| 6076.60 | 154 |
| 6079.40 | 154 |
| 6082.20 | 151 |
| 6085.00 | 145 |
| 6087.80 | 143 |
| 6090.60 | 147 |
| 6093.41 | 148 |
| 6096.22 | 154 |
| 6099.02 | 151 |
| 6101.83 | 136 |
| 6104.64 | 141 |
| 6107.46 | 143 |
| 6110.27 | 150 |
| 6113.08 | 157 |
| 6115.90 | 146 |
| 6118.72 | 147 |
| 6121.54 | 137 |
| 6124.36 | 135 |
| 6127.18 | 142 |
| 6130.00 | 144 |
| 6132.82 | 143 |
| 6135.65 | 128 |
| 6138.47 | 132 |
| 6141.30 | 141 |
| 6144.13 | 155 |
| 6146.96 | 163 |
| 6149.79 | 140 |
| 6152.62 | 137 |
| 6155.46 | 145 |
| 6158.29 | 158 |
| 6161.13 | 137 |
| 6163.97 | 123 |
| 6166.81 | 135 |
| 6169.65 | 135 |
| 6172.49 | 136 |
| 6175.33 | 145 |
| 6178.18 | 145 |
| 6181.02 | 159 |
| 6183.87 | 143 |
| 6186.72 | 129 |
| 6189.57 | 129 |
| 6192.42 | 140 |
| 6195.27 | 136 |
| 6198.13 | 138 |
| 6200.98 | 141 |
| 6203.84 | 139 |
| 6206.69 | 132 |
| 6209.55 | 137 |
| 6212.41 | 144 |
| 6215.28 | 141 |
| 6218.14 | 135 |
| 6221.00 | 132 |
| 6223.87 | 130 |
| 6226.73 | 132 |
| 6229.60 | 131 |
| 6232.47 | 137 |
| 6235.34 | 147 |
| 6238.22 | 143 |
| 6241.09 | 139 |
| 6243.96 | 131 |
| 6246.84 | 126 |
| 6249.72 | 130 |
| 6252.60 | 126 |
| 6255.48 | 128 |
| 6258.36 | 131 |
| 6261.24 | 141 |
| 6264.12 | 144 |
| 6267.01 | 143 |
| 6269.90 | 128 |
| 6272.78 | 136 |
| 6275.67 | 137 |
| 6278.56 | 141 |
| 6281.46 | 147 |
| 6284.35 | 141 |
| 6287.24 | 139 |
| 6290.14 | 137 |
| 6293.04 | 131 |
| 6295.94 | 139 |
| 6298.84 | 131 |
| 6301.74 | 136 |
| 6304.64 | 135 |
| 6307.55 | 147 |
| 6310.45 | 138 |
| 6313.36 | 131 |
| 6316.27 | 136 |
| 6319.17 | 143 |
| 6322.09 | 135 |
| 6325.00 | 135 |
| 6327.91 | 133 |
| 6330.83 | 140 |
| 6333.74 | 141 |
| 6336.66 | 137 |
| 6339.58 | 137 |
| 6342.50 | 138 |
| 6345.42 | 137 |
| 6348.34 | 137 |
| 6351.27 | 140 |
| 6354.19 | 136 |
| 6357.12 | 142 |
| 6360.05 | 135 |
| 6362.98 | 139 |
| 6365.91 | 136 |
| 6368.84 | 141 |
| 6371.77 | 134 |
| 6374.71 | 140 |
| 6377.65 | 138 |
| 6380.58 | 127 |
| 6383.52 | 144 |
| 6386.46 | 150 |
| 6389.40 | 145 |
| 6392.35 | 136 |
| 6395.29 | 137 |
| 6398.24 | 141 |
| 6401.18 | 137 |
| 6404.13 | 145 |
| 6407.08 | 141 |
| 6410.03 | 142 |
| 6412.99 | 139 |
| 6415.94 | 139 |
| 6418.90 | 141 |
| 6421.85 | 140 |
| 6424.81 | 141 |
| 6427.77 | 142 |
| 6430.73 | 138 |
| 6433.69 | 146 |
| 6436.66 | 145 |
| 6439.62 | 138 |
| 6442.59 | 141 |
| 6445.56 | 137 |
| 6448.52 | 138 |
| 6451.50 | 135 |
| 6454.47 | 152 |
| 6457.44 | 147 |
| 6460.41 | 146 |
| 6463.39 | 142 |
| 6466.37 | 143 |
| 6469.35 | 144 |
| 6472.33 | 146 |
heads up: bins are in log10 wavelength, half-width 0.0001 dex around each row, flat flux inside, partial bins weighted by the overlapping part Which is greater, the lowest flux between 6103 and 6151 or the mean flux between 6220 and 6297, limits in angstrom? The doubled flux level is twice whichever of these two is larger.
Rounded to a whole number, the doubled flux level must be 272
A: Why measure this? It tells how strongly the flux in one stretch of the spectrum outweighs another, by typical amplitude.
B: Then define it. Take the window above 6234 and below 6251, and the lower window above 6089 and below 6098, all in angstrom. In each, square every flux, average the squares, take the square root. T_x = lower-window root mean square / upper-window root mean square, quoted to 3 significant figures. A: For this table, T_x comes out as 1.10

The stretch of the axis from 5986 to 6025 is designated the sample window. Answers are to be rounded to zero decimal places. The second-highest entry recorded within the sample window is 153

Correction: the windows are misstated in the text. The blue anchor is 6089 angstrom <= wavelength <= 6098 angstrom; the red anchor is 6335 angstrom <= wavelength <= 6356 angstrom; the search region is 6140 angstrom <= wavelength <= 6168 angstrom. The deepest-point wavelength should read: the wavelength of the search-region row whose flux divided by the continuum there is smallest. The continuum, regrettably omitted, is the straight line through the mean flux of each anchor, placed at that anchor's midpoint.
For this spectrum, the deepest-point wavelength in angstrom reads 6163.97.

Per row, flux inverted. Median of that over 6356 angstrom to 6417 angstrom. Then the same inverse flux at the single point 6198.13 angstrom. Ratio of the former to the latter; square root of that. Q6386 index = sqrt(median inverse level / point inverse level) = 0.996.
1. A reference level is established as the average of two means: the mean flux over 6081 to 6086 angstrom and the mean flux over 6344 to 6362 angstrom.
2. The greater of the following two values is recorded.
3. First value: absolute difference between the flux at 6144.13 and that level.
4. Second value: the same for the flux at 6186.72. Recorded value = 14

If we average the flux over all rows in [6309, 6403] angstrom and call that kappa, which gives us 138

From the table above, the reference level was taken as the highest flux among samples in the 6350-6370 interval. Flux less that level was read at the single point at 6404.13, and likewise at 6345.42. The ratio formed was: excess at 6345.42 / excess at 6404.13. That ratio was -1.7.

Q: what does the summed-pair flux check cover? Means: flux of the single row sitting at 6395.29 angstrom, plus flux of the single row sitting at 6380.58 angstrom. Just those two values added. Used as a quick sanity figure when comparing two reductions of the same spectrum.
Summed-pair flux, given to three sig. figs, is 264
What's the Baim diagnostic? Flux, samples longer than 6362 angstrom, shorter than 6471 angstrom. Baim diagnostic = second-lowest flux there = 134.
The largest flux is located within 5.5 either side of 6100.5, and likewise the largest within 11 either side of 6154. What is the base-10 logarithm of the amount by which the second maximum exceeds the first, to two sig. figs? 0.95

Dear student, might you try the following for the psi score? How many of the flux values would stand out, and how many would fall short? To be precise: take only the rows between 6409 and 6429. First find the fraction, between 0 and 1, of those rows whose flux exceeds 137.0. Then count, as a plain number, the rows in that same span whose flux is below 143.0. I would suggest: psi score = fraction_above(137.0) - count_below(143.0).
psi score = -6.0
